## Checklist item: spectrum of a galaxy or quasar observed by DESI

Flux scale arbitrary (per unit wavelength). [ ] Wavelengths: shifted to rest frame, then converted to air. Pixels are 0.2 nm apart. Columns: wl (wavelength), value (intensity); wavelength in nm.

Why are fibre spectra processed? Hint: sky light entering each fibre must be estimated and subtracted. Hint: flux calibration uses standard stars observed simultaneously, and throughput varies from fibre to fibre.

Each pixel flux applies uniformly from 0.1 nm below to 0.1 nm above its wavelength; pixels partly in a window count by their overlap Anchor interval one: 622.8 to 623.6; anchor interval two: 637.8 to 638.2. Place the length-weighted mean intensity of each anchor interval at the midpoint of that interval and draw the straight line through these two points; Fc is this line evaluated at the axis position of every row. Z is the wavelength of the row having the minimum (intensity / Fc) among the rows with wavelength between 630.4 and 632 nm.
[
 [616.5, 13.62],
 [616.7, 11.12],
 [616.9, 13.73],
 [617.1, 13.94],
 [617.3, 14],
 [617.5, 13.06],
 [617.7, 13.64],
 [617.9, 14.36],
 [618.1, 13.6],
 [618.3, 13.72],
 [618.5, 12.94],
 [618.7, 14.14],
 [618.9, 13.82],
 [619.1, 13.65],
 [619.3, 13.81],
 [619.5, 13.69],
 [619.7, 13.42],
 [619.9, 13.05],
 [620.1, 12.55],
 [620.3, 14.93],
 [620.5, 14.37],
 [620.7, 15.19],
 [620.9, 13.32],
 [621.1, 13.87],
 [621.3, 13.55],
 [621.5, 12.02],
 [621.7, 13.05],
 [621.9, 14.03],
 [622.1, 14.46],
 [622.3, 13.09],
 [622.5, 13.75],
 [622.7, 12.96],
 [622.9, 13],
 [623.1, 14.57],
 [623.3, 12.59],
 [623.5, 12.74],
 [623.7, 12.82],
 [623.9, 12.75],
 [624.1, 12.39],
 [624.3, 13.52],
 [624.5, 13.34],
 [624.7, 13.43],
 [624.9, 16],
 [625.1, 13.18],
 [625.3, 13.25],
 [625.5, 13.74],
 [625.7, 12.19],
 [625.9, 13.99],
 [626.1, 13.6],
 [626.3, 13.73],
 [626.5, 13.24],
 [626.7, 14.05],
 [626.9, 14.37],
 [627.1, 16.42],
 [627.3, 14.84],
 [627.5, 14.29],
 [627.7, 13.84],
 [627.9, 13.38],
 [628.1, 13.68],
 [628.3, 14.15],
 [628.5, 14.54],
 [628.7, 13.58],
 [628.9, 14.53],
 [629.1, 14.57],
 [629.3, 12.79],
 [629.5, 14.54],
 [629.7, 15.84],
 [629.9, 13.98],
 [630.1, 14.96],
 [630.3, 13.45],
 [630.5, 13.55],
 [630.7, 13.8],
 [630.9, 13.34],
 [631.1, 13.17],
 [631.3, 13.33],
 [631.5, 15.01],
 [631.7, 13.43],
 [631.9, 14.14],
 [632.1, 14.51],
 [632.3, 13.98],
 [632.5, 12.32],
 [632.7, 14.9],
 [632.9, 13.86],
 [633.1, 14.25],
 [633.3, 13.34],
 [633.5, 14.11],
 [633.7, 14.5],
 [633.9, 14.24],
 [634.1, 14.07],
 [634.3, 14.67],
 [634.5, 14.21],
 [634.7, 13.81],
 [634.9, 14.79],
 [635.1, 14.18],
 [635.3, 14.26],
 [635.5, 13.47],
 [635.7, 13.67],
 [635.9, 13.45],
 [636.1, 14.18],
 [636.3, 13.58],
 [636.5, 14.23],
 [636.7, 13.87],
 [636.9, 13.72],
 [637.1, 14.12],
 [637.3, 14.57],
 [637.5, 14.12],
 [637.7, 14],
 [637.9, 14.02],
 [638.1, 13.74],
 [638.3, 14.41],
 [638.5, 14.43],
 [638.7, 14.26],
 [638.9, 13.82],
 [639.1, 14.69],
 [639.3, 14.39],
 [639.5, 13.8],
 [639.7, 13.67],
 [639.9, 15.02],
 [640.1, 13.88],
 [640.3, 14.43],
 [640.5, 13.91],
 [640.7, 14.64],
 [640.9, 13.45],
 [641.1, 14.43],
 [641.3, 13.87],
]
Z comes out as 631.1 nm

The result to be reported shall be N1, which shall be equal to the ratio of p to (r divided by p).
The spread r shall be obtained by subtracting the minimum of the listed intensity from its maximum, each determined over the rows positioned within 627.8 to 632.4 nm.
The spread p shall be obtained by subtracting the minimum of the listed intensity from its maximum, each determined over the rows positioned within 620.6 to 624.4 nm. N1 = 3.3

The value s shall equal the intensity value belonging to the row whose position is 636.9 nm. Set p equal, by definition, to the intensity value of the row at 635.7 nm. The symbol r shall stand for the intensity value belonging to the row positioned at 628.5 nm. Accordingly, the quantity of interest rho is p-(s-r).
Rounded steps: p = 13.67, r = 14.54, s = 13.72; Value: 14.5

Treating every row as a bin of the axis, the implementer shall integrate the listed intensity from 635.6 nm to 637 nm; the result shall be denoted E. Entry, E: 19.3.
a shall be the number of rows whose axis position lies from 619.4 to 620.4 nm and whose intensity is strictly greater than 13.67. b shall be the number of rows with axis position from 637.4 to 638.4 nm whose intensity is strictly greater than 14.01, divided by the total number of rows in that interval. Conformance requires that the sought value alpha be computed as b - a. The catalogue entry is -1.4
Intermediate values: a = 2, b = 0.6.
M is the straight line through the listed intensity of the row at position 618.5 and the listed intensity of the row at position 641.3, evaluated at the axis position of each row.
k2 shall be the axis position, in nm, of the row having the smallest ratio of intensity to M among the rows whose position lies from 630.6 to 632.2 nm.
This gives 631.1 nm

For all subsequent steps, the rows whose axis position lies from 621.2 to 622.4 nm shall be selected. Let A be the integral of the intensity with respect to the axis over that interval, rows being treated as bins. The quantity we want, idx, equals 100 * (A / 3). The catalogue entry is 535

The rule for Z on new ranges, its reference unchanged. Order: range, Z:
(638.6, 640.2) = 639.7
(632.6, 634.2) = 633.3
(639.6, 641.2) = 640.9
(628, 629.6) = 629.3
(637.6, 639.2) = 638.1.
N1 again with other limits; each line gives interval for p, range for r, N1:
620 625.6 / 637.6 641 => 10.1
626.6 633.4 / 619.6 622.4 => 5.3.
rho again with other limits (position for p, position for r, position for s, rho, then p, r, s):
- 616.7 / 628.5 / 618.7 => 11.5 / 11.12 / 14.54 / 14.14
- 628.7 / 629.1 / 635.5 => 14.7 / 13.58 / 14.57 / 13.47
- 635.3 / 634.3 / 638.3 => 14.5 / 14.26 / 14.67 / 14.41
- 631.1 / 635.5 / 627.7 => 12.8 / 13.17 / 13.47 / 13.84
